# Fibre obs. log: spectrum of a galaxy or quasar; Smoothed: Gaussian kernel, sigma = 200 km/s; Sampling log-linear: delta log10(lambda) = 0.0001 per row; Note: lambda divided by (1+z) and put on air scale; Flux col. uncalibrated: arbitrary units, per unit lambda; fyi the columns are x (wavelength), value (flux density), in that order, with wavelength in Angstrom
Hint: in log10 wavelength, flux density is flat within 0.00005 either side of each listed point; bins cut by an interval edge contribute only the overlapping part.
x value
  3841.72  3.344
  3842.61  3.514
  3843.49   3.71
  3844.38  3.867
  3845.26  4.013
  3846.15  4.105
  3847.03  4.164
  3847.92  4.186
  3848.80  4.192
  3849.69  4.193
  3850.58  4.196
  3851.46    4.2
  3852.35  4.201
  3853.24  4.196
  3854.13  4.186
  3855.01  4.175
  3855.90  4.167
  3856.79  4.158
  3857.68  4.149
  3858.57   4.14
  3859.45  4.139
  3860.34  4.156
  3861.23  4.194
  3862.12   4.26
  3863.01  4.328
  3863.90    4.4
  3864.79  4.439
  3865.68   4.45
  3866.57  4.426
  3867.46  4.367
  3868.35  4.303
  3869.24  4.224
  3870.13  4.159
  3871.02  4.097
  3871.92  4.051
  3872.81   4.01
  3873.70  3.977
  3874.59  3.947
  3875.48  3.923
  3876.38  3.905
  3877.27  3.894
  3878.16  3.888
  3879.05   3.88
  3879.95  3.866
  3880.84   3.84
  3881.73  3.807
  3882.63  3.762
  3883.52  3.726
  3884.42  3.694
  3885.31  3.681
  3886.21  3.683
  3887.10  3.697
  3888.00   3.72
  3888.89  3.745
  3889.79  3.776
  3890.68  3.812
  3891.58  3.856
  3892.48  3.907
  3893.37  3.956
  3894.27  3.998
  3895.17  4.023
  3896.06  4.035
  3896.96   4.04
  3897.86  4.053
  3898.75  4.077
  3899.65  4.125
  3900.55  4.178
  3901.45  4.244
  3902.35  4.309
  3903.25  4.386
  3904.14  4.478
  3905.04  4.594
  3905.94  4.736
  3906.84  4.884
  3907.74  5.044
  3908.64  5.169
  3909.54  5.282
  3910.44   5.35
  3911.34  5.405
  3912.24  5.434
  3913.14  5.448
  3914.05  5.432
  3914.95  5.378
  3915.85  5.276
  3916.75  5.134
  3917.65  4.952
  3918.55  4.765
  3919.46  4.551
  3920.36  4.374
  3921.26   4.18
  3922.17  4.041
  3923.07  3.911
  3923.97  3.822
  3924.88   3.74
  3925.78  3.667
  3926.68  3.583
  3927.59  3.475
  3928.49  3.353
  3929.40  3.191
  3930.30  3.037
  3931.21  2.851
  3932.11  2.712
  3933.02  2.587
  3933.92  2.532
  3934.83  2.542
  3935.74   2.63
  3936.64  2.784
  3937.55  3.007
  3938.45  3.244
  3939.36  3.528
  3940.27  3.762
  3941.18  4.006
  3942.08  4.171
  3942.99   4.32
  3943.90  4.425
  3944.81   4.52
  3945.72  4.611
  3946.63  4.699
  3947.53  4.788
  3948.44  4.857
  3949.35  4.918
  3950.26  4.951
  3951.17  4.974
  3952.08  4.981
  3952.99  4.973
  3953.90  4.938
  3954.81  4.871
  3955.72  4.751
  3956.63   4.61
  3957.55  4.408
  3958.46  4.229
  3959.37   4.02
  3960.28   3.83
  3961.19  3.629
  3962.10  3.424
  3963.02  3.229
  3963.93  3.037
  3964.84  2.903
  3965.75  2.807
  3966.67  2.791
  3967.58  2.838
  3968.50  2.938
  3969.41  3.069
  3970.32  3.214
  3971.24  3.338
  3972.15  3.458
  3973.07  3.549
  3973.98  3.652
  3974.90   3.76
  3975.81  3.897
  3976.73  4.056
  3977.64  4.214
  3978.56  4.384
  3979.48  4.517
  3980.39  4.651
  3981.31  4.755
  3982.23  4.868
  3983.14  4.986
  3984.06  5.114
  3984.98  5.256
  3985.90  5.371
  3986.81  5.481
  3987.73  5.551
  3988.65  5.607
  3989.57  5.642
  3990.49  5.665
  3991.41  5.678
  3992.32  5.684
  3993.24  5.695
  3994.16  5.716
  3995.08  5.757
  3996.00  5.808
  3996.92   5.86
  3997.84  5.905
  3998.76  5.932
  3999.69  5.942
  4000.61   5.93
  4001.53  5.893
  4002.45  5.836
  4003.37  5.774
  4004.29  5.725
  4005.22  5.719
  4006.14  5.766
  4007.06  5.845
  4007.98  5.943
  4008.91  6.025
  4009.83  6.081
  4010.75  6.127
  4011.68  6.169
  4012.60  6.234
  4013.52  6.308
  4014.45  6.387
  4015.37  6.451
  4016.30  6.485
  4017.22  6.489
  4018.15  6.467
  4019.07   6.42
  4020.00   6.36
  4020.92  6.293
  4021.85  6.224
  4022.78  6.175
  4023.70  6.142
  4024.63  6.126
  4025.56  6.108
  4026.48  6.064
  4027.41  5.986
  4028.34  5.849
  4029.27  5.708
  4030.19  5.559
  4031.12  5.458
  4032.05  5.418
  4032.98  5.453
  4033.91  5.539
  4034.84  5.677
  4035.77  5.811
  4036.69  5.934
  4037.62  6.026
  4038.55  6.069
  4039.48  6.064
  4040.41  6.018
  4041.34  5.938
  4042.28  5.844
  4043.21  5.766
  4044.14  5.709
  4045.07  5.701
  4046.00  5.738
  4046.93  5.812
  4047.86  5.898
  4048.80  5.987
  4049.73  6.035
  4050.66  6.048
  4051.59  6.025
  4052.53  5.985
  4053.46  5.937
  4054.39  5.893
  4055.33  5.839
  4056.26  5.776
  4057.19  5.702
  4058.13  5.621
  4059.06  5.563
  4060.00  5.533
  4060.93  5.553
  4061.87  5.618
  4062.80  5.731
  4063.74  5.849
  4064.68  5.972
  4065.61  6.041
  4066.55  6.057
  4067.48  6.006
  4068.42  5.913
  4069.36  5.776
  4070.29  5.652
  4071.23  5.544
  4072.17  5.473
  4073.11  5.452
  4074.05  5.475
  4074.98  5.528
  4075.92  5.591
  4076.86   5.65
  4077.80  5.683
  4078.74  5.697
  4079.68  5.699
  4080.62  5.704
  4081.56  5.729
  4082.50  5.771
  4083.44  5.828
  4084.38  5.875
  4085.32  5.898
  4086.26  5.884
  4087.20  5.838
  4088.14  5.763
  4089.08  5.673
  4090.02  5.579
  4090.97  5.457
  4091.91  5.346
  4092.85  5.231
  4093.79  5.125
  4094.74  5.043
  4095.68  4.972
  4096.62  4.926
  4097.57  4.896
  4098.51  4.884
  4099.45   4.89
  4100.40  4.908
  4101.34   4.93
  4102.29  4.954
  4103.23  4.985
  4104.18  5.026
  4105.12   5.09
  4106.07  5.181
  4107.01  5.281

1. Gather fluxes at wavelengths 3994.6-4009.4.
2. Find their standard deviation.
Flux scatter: 0.09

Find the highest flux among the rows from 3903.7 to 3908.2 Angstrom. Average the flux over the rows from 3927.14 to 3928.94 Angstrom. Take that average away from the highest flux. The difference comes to 1.6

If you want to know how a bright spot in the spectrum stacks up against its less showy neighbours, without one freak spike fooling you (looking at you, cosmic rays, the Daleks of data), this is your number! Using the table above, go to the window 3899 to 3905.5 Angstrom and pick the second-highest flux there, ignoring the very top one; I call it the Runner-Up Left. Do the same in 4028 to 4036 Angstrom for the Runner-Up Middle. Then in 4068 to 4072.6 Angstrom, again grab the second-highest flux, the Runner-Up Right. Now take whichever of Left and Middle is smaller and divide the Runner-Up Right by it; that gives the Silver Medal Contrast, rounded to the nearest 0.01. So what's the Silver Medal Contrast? 1.29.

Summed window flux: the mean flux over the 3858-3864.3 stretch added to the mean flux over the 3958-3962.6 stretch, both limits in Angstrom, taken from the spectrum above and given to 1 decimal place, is 8.1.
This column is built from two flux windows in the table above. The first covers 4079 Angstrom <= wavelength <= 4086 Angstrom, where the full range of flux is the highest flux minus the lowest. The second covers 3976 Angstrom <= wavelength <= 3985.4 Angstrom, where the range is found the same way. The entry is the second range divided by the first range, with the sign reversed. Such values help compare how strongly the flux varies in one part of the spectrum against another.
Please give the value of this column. -6.0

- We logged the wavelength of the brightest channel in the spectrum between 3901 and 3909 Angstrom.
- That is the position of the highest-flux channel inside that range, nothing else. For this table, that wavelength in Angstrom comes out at 3908.64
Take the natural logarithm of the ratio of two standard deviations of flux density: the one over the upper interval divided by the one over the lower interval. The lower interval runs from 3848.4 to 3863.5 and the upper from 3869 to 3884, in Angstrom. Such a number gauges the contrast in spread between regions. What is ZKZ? 1.1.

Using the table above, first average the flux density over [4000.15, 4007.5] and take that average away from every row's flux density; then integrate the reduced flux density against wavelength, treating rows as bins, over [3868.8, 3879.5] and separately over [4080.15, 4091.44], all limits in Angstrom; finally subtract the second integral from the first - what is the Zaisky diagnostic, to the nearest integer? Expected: -19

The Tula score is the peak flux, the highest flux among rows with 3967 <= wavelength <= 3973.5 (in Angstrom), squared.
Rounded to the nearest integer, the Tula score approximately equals 13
